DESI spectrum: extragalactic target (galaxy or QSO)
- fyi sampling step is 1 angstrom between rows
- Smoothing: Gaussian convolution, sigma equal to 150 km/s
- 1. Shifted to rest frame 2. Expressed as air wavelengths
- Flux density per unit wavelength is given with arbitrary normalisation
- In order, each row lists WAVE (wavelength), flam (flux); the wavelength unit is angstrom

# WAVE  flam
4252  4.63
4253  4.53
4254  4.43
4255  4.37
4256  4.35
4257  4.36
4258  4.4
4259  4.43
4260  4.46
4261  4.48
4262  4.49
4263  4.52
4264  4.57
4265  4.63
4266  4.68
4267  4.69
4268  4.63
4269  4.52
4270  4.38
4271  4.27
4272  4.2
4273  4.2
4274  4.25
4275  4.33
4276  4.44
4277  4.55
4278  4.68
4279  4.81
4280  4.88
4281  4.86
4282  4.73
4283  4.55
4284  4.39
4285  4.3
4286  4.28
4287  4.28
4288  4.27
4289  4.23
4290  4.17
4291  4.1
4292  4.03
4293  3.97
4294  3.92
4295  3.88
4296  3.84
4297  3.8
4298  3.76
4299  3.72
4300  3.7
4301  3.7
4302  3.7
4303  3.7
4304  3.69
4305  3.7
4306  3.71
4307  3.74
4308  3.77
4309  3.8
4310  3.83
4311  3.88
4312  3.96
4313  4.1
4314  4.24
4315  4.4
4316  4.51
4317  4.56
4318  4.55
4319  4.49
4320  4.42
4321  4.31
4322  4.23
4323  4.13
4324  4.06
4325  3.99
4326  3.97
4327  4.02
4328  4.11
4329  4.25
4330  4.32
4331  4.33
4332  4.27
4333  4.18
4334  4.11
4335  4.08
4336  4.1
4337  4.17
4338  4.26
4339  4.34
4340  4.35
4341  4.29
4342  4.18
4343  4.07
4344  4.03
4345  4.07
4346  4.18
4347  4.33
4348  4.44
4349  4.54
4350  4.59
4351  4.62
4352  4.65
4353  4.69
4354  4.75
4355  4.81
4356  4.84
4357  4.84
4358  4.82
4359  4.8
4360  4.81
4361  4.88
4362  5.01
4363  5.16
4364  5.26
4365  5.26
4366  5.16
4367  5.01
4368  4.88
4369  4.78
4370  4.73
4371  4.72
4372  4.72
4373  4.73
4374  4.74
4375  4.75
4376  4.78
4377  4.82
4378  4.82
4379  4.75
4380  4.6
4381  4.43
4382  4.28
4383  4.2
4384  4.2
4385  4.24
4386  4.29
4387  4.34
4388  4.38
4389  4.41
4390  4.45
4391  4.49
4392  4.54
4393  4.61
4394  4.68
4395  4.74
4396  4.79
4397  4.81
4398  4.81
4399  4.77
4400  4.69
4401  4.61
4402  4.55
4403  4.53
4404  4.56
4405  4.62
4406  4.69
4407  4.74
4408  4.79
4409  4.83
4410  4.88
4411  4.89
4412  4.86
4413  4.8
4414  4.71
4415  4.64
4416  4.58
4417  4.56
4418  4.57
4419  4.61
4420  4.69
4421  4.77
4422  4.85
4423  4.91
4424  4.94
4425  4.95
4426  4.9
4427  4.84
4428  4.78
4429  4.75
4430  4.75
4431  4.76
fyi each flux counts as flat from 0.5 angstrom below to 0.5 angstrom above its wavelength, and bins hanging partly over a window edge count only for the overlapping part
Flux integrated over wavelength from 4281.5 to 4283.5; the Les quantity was 9.3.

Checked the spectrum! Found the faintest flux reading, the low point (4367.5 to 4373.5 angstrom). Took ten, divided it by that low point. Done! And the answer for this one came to 2.12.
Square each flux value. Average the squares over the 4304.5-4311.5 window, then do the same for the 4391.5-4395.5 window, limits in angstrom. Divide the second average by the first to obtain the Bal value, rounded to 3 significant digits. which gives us 1.51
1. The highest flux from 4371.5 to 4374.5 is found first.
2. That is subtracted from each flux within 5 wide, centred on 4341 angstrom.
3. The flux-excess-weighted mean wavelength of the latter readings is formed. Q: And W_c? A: 4341.3 angstrom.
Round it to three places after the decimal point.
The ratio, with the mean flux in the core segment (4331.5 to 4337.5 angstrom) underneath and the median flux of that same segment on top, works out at 0.997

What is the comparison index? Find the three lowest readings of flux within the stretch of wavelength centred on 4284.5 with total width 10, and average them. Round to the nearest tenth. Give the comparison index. 4.3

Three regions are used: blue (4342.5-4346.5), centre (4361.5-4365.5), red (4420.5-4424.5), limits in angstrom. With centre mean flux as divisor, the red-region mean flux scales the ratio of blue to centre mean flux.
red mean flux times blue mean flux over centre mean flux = 3.85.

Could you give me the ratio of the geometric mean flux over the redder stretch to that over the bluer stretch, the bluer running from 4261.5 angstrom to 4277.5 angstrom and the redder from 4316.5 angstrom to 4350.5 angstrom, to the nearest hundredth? 0.95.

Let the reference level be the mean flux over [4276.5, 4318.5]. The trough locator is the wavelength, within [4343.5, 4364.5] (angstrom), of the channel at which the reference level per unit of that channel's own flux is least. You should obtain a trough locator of 4364 angstrom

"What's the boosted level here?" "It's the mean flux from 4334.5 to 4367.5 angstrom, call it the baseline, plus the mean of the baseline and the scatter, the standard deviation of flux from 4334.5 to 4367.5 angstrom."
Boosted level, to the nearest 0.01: 7.07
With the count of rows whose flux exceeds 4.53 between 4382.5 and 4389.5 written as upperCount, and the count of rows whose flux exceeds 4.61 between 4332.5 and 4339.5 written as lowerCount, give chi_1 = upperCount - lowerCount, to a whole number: 0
